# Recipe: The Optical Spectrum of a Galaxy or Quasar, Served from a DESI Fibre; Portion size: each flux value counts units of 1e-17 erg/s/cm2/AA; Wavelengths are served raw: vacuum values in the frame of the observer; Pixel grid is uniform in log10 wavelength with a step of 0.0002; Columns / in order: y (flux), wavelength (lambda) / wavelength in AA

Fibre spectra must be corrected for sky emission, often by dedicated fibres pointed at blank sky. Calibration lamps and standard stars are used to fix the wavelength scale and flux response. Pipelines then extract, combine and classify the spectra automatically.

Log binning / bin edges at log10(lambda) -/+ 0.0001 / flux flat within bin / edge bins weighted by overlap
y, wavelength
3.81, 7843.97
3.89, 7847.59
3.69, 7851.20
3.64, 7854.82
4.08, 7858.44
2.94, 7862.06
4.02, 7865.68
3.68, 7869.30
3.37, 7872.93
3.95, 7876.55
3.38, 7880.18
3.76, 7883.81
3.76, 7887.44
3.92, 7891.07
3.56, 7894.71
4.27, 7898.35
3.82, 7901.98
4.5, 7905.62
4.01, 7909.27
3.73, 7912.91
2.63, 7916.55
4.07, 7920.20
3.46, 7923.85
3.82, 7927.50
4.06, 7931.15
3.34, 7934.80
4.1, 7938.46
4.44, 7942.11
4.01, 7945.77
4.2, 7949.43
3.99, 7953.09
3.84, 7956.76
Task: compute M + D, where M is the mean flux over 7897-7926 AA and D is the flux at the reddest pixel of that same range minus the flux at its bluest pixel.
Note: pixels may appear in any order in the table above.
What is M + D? 3.0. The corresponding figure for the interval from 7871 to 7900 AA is 4.6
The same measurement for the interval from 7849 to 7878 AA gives 3.9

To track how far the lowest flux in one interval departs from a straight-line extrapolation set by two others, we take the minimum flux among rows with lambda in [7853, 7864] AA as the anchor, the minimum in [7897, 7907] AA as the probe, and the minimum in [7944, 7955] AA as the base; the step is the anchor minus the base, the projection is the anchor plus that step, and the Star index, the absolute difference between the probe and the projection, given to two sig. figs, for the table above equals 1.9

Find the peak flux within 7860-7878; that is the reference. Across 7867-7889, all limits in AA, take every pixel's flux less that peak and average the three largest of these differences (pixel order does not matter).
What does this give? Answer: -0.20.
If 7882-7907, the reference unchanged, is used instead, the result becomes 0.21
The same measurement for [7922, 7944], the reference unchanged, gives 0.18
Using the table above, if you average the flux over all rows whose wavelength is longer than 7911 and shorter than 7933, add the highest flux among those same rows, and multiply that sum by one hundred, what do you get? 770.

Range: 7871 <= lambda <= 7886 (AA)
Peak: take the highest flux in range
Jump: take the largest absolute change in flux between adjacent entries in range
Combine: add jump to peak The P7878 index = 4.5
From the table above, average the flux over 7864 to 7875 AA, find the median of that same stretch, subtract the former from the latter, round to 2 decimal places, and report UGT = -0.01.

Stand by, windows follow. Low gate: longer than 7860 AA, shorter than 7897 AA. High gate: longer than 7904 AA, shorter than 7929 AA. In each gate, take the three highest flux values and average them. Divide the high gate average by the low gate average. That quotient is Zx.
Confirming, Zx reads 1.06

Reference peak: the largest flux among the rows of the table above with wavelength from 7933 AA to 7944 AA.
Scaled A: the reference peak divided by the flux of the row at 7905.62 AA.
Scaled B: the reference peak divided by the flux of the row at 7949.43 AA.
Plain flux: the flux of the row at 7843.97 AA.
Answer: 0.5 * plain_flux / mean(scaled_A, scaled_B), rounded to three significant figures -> 1.86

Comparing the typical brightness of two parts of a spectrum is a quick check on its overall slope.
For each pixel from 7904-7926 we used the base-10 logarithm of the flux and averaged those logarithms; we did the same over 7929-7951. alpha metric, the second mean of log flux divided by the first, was 1.07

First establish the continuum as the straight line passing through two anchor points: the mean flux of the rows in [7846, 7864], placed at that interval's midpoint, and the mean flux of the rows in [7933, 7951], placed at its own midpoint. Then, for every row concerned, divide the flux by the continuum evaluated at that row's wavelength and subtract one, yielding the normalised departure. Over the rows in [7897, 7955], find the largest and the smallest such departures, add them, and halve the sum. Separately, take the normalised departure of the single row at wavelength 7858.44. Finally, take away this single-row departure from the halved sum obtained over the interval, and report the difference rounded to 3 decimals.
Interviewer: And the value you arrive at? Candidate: -0.195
